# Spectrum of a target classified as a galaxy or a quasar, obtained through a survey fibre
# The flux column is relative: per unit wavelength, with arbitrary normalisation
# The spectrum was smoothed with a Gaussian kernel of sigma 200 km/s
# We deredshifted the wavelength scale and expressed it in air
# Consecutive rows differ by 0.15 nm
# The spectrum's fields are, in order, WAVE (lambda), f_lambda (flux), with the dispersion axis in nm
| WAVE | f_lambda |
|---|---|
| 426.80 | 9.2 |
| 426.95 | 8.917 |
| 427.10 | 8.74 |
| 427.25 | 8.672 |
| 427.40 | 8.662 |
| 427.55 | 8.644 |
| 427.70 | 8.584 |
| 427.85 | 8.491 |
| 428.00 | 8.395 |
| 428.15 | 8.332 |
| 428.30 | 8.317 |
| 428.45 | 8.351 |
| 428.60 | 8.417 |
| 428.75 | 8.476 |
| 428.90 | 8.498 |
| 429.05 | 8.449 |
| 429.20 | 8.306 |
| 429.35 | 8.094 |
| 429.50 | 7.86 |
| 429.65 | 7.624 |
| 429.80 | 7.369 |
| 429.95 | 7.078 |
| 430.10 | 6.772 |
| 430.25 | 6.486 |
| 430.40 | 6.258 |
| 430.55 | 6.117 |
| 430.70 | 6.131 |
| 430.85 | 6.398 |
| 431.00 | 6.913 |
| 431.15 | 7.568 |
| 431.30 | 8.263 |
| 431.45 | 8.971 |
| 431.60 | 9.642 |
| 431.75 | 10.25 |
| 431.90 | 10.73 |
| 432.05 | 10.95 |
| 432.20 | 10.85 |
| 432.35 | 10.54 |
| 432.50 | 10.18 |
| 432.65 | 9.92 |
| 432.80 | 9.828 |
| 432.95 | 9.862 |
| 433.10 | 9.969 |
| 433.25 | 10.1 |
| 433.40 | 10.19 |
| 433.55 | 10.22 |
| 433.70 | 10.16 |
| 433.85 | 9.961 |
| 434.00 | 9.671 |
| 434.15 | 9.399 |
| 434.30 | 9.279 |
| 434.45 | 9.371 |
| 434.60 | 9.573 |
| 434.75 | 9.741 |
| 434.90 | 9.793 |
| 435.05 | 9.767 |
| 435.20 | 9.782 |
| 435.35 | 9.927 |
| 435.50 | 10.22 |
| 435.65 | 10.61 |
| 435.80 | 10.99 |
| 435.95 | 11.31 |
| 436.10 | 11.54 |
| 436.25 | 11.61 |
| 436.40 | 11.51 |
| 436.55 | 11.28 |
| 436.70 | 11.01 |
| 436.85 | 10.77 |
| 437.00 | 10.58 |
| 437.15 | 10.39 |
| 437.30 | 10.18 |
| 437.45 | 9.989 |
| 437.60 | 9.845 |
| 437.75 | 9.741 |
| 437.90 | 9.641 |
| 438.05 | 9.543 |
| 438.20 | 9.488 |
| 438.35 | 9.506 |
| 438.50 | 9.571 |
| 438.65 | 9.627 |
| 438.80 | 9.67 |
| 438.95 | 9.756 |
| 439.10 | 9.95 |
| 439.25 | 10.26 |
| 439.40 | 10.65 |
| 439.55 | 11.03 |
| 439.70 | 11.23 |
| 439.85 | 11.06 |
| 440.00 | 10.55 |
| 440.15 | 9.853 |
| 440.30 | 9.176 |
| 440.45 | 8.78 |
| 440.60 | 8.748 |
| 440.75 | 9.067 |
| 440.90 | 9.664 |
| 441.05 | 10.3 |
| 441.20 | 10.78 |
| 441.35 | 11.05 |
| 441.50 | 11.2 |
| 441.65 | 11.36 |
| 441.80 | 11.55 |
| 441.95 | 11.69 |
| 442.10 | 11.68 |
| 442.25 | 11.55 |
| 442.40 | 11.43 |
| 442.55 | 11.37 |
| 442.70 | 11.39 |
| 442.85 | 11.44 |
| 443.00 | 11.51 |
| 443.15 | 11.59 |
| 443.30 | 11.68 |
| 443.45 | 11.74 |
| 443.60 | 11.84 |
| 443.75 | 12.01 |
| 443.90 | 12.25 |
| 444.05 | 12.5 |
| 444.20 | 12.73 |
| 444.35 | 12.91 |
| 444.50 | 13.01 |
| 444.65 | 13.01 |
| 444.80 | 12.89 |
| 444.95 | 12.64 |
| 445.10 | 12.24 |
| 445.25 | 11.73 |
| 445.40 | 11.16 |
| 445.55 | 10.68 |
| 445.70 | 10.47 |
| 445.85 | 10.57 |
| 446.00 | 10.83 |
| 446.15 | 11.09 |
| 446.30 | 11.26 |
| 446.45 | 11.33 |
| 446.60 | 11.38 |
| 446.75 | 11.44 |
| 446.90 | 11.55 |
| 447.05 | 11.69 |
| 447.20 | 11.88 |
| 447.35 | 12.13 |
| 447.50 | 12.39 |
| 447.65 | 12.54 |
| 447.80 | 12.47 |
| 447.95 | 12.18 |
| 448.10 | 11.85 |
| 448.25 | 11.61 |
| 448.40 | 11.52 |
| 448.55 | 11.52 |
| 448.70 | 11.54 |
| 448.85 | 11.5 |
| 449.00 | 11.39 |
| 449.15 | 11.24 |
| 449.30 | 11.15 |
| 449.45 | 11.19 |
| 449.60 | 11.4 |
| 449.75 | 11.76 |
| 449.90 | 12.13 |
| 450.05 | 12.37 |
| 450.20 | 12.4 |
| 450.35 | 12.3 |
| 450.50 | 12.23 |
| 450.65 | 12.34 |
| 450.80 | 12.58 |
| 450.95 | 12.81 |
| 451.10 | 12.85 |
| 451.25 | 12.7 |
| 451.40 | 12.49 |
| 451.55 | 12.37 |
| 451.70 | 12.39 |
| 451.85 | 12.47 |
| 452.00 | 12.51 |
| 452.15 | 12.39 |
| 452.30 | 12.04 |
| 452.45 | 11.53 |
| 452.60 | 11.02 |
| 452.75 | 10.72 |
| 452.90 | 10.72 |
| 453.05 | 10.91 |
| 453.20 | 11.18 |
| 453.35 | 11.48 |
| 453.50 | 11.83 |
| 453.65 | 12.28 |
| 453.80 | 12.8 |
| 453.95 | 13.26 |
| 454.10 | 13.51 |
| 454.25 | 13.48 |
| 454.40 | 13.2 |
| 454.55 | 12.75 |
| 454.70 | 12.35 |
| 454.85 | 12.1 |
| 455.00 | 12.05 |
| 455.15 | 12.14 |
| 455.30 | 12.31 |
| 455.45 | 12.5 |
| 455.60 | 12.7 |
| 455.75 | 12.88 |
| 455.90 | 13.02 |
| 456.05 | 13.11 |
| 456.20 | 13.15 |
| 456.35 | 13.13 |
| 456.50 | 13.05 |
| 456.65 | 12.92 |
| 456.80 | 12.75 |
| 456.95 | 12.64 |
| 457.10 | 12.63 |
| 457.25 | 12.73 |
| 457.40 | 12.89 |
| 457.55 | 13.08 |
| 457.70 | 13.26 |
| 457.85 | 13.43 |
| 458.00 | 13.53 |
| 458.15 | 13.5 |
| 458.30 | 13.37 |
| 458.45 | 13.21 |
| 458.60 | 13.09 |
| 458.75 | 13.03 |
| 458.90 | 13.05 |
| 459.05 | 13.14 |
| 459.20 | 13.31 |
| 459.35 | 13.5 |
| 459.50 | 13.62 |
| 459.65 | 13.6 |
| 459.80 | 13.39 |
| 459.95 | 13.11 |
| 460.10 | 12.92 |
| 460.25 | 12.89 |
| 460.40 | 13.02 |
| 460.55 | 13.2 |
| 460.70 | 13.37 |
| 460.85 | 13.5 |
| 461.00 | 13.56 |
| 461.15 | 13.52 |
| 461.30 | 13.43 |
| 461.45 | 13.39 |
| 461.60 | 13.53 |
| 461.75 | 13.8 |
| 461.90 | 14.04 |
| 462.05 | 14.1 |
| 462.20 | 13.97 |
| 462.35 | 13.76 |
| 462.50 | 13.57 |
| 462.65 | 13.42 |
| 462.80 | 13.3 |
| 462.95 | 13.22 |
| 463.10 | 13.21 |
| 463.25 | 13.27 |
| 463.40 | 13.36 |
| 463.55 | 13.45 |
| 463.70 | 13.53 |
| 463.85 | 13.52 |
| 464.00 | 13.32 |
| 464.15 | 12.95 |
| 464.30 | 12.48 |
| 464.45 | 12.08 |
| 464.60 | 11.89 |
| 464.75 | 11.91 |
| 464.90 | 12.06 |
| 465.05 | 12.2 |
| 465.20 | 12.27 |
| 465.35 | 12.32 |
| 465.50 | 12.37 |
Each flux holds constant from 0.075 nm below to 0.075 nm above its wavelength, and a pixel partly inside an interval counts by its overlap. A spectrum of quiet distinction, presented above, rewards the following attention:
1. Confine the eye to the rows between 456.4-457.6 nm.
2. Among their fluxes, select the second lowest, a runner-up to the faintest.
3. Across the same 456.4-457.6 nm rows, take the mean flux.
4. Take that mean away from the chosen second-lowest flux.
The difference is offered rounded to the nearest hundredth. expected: -0.20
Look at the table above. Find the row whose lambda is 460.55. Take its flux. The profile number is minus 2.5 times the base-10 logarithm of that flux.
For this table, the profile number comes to -2.80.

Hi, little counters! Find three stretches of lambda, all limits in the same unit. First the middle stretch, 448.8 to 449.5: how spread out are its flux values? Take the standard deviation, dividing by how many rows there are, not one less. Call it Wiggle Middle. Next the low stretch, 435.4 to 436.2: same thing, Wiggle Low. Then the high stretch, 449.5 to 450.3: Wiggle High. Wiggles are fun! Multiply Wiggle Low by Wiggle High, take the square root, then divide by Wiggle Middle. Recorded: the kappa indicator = 3.25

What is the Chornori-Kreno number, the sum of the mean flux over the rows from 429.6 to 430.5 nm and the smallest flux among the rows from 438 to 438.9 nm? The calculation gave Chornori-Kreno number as 16.4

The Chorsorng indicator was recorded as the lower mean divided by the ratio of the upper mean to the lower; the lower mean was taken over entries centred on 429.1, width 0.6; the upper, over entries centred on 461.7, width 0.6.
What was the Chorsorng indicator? 5.1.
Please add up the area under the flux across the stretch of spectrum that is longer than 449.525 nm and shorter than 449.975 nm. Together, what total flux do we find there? 5.3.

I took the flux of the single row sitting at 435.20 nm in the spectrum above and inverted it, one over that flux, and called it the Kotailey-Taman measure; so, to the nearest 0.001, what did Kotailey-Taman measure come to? 0.102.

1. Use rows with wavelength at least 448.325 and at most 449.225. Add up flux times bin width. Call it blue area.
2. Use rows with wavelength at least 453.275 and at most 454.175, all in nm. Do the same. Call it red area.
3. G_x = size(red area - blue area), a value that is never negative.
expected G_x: 1.0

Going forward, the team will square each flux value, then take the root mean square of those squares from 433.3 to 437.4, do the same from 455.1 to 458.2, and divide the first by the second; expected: 0.65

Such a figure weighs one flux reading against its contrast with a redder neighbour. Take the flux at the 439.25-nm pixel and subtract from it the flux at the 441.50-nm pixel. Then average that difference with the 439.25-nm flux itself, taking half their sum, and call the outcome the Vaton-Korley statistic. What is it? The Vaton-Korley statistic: 4.7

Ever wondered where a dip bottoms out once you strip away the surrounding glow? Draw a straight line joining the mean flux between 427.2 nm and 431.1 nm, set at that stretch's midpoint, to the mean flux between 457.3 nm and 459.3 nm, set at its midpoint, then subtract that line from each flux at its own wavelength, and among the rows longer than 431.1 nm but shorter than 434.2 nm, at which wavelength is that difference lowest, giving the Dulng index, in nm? 431.15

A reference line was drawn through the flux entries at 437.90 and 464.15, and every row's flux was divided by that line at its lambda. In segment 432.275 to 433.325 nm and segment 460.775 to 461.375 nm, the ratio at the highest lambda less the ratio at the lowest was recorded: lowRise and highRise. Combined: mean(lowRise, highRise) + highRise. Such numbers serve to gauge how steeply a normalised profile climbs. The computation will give -0.05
